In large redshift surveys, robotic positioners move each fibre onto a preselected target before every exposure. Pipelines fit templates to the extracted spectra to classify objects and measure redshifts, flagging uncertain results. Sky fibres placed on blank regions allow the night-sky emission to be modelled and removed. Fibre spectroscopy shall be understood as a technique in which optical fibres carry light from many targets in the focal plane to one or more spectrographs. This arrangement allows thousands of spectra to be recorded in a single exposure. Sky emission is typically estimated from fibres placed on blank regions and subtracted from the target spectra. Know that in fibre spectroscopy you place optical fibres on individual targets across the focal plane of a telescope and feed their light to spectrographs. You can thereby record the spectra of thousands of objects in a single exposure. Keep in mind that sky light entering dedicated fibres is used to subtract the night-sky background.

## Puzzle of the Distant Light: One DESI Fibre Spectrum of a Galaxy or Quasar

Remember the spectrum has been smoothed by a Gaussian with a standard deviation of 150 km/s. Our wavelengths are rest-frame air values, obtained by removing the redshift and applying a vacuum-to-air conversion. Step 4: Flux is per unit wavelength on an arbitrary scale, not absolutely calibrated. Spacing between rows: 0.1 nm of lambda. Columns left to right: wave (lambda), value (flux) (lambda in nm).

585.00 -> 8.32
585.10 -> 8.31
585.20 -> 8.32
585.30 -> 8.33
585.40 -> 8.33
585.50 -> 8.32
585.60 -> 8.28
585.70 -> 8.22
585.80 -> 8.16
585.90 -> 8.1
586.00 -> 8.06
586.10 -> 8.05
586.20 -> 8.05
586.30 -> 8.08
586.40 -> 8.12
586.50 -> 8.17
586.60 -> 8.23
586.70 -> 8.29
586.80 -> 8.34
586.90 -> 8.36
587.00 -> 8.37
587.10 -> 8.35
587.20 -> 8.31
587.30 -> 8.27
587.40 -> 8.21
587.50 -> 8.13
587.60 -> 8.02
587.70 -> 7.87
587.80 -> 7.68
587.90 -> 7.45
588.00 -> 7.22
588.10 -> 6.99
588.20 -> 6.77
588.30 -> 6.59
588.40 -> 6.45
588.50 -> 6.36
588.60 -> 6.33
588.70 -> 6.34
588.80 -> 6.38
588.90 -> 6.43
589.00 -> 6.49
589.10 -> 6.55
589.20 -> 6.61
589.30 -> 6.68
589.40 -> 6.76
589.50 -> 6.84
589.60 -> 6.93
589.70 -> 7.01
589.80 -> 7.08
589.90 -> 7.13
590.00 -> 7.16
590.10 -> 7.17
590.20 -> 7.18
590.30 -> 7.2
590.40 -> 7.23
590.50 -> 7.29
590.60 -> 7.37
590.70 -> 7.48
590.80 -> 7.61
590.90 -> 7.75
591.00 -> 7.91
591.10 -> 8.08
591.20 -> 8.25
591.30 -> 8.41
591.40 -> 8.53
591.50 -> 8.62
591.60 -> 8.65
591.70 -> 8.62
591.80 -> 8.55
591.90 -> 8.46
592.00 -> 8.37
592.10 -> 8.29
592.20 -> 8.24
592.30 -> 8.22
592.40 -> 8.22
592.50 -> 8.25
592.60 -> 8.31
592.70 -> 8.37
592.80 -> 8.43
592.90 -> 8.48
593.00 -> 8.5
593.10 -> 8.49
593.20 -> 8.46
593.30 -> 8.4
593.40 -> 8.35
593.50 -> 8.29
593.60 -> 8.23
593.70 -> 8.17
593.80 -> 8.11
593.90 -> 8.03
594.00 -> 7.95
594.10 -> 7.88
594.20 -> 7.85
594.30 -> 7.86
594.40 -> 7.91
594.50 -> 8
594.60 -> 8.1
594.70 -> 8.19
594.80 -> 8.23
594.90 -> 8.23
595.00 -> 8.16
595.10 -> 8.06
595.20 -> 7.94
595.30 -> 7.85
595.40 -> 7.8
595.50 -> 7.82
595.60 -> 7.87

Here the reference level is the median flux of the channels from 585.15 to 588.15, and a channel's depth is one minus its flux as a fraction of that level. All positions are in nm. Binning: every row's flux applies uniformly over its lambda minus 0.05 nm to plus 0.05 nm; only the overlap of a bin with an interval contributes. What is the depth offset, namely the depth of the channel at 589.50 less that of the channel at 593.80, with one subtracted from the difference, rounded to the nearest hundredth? -0.84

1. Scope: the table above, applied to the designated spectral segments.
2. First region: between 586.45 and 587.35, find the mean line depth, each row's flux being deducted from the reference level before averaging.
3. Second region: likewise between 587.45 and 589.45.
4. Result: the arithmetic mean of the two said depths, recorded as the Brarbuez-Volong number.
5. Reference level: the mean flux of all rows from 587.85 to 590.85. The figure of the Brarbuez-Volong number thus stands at -0.70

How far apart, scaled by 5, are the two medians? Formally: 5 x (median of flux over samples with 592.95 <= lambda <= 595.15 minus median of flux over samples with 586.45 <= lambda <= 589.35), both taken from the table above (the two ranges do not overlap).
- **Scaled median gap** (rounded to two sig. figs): 3.6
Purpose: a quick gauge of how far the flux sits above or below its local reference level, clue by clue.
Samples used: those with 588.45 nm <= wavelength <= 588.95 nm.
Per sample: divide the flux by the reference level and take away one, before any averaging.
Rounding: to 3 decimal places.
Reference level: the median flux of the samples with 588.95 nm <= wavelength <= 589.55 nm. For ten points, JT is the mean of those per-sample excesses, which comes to -0.042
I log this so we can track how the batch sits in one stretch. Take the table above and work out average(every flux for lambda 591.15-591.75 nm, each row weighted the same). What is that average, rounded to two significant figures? 8.5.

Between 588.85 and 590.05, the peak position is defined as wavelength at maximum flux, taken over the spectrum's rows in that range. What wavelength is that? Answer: 590.00 nm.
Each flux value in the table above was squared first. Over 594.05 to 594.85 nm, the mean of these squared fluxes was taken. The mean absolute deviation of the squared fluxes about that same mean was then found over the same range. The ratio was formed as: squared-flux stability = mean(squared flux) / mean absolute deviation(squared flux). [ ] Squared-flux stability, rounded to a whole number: 31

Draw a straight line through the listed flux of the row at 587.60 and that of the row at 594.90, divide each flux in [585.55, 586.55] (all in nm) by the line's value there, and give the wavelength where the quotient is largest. 585.60 nm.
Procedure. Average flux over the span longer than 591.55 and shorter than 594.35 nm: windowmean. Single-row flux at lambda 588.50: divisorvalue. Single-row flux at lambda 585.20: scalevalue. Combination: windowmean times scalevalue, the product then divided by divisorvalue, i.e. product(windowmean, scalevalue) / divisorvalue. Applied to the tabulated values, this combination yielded 11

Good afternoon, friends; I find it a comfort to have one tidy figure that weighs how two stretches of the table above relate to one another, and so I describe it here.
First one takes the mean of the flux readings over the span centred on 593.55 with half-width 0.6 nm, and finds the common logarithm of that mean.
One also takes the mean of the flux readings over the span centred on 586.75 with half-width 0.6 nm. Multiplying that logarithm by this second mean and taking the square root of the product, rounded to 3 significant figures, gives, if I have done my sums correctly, 2.75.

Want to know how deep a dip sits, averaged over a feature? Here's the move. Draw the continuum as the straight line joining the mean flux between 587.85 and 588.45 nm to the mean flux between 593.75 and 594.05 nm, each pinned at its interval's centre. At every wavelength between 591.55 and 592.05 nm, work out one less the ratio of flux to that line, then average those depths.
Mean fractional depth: -0.12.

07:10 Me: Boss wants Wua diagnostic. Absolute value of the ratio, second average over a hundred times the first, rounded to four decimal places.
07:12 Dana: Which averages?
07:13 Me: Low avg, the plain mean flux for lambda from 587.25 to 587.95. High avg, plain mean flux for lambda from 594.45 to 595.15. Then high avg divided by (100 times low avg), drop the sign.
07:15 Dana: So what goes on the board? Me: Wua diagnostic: 0.0102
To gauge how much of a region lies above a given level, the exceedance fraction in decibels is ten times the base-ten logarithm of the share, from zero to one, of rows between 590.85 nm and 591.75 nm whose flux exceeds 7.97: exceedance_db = -1.1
